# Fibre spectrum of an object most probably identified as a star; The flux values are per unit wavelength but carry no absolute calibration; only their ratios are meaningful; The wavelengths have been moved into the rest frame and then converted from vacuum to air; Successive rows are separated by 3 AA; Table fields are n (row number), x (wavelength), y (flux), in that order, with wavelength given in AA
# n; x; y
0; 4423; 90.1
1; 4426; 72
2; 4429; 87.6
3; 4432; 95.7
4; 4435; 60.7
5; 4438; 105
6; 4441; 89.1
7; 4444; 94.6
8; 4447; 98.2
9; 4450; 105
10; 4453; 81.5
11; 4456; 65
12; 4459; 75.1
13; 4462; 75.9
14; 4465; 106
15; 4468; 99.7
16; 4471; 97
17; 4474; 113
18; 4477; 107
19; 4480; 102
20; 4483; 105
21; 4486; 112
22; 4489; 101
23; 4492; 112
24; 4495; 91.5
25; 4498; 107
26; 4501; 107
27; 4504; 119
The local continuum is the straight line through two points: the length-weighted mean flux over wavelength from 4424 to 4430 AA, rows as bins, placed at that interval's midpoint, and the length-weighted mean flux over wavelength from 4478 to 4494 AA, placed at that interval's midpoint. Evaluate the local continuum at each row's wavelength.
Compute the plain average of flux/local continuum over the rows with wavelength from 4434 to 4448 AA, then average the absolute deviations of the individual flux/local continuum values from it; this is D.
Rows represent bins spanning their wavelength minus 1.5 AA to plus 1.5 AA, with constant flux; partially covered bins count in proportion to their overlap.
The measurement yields 0.13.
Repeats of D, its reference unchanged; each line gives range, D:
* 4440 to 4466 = 0.15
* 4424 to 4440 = 0.17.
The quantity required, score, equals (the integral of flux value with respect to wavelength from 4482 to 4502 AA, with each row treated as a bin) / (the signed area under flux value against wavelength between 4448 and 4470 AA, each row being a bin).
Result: 1.09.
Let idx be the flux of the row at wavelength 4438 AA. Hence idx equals 105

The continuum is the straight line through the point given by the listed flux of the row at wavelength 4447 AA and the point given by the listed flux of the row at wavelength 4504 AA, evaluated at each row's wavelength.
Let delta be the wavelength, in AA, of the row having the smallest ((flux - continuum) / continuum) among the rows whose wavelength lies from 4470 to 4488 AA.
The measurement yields 4471 AA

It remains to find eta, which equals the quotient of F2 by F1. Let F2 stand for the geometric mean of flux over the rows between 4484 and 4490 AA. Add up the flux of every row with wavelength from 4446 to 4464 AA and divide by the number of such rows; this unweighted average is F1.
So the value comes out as 1.27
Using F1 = 83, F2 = 106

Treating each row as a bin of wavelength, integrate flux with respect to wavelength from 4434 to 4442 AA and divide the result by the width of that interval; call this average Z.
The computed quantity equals 86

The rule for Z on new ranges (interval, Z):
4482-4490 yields 106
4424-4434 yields 84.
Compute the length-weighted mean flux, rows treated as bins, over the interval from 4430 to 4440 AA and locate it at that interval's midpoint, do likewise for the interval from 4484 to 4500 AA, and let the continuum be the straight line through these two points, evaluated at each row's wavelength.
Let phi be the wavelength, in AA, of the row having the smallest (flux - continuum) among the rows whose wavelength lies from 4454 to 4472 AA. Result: 4456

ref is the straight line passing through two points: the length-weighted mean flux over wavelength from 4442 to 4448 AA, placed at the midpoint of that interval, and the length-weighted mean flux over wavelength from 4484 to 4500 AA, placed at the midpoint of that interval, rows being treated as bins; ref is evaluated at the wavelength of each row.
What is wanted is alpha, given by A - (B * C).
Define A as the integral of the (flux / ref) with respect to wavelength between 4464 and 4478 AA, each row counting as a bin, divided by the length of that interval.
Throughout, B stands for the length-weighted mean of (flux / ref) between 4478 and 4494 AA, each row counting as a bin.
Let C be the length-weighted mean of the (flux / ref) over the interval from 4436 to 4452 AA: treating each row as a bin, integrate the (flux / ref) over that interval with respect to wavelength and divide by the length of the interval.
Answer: 0.001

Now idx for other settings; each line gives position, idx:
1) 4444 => 94.6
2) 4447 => 98.2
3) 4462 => 75.9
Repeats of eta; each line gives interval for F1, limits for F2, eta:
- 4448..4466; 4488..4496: 1.19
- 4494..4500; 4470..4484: 1.05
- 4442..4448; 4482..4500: 1.08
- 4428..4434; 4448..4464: 0.87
